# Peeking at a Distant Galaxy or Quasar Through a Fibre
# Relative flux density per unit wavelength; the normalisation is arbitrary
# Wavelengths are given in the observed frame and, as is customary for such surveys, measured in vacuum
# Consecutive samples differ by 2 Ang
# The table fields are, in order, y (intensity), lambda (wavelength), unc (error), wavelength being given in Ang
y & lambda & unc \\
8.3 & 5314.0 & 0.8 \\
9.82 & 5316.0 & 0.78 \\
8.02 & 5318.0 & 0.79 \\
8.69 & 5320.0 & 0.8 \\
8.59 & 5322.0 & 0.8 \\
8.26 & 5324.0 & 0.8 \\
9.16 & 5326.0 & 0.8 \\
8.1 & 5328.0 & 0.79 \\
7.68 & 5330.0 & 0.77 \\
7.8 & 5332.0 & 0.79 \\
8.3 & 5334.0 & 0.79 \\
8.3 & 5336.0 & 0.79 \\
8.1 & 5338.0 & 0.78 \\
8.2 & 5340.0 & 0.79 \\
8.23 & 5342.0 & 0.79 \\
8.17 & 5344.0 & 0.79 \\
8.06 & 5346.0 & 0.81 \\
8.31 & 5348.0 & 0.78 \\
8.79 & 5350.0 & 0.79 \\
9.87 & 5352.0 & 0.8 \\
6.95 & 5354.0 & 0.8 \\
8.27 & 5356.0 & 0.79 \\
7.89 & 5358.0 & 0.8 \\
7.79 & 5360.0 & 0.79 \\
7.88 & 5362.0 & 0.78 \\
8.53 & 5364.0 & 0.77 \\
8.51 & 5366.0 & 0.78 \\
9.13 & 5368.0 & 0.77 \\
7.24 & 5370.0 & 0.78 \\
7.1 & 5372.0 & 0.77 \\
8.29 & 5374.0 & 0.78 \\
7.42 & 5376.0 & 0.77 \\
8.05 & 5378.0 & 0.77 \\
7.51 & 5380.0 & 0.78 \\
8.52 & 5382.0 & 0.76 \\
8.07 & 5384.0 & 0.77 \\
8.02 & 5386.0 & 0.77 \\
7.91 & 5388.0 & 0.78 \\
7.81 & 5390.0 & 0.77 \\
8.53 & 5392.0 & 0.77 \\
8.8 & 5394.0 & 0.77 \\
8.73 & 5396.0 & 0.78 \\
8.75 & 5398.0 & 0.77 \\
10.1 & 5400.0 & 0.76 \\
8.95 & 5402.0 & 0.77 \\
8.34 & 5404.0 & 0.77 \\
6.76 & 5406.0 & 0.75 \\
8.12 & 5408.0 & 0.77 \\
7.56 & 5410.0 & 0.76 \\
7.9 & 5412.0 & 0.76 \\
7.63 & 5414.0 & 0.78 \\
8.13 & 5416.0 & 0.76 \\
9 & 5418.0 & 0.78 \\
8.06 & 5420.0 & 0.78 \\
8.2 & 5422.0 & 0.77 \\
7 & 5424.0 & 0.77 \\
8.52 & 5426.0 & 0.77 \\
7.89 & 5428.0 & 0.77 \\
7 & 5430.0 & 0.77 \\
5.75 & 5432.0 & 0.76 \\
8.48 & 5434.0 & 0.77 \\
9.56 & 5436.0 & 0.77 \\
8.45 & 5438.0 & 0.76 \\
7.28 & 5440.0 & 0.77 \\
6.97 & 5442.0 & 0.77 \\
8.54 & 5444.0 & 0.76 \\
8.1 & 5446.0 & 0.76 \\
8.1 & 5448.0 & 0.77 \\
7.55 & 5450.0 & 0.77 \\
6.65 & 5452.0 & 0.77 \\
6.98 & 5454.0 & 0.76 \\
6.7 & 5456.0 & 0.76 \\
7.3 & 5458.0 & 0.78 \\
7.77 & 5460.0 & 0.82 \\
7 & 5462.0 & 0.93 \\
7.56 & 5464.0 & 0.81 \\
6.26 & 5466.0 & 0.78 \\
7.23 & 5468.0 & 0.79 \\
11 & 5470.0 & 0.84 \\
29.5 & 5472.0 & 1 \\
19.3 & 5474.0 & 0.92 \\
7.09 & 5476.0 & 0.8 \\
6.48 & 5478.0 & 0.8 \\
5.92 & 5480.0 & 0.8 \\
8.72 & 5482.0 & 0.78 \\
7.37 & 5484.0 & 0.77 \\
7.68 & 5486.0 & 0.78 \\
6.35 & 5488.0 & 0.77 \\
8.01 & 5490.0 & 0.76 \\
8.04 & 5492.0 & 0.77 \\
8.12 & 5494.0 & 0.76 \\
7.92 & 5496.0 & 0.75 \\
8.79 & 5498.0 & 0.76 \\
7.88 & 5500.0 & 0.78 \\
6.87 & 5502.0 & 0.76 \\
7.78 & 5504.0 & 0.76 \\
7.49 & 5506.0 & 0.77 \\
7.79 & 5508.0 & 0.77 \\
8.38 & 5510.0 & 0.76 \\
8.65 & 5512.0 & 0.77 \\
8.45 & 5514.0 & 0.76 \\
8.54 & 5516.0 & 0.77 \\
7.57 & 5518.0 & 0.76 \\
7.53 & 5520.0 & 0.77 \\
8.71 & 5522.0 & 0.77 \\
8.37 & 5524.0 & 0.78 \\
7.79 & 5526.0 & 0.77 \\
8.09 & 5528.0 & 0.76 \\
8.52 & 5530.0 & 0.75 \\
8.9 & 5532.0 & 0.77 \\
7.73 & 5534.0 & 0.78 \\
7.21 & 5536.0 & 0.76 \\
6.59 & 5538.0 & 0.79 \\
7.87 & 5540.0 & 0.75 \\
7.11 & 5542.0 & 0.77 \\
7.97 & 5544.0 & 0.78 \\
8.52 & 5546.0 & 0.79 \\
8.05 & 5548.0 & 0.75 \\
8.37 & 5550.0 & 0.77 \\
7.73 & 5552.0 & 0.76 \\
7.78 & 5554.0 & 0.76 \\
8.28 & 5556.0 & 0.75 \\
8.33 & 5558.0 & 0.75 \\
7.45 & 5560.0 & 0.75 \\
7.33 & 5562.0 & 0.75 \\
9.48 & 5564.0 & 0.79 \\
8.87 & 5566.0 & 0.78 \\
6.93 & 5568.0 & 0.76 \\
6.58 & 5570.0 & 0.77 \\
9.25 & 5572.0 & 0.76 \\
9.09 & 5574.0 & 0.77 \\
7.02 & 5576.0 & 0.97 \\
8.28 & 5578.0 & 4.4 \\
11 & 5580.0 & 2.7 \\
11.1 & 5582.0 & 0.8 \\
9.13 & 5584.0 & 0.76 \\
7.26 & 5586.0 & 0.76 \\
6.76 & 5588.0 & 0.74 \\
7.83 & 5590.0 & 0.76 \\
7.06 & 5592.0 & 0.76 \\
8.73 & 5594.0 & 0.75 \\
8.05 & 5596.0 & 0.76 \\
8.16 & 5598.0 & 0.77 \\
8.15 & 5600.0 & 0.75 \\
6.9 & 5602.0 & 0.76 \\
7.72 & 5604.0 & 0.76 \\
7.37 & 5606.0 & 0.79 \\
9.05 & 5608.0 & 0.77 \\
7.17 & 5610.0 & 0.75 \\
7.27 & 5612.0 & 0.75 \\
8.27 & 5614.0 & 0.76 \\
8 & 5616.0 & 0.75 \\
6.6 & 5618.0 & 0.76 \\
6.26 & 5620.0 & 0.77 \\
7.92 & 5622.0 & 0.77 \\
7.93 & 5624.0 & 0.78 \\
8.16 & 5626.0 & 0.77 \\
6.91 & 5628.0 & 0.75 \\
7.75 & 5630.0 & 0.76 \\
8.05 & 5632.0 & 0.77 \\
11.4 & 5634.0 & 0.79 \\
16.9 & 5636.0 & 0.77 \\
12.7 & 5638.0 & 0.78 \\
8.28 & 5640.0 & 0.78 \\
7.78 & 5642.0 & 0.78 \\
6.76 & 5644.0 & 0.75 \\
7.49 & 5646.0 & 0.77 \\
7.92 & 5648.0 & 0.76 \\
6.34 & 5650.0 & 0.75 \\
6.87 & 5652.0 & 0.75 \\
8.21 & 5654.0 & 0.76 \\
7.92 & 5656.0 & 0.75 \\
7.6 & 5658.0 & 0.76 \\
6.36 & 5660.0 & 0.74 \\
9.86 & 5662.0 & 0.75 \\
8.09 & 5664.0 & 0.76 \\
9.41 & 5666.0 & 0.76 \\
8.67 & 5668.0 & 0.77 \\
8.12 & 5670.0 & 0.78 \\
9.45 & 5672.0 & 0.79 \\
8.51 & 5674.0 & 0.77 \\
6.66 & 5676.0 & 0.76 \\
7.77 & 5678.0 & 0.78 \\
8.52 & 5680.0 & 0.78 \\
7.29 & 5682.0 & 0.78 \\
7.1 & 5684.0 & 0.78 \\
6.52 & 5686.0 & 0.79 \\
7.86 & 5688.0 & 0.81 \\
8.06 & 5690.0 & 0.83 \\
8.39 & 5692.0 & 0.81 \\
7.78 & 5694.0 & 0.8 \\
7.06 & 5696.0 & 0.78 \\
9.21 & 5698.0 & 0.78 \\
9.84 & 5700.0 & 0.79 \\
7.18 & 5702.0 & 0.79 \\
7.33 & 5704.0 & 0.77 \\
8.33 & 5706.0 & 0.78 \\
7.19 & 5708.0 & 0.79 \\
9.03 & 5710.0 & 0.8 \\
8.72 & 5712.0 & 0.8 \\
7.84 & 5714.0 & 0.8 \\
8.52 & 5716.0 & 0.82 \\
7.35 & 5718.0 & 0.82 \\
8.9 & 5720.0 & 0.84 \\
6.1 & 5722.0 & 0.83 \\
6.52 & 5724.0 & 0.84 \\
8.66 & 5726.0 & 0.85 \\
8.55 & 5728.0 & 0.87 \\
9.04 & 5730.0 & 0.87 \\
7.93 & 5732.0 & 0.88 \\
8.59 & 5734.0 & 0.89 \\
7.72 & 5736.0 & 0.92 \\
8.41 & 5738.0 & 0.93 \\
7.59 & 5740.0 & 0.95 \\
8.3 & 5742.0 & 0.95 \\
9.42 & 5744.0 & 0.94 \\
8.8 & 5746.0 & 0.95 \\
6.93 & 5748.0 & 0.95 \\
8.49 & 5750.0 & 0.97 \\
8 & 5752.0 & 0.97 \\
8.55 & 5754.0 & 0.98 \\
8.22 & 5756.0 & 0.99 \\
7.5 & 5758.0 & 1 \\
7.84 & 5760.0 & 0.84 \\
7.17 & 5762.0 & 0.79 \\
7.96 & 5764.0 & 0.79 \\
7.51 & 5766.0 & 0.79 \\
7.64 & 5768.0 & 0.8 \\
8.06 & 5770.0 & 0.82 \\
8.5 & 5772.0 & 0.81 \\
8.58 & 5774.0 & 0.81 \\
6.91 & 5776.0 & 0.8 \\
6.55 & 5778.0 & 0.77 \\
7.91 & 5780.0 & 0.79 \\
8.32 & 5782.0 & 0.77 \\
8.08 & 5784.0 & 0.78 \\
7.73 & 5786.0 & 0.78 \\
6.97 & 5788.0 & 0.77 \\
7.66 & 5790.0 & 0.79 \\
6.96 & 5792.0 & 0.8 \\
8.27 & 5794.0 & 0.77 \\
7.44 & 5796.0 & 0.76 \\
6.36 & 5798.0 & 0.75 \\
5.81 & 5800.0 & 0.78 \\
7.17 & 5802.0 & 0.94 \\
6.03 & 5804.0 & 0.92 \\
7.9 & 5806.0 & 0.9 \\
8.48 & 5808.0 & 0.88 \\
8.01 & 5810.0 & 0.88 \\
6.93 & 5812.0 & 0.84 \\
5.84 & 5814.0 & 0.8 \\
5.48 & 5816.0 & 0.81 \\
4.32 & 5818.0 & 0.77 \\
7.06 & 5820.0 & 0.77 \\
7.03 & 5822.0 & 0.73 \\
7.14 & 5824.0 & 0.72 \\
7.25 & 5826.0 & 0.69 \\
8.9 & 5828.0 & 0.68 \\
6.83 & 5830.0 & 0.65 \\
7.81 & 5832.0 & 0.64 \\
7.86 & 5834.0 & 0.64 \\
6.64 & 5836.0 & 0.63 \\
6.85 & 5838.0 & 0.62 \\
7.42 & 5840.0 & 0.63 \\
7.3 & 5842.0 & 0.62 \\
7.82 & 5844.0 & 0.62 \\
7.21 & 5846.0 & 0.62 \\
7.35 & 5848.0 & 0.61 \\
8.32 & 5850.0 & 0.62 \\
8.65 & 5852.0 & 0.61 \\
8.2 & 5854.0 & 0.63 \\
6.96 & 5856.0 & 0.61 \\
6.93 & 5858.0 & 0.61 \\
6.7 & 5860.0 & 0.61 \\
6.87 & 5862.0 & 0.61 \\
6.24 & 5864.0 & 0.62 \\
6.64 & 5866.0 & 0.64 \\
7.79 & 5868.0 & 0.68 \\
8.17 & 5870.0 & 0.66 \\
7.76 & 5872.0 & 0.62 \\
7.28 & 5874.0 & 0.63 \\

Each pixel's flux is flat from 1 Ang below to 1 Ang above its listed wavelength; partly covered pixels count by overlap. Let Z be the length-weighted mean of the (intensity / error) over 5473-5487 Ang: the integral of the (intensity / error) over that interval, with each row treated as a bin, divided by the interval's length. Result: 10.8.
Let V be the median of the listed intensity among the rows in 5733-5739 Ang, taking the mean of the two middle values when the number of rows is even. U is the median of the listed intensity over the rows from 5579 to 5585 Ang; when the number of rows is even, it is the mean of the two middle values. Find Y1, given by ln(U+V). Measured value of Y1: 2.97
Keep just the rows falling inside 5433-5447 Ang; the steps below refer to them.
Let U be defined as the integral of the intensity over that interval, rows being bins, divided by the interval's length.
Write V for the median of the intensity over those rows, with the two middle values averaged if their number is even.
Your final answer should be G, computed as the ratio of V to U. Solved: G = 1.03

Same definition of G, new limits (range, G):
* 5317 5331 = 0.99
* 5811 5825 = 1.11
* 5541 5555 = 1.00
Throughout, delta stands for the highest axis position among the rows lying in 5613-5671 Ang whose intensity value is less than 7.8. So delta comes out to 5660.0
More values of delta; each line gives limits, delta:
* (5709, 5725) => 5724.0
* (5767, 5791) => 5790.0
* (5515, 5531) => 5526.0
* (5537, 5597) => 5592.0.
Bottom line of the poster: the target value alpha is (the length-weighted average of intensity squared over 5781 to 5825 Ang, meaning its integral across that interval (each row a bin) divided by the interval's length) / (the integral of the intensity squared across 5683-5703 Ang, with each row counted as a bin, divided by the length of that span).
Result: 0.8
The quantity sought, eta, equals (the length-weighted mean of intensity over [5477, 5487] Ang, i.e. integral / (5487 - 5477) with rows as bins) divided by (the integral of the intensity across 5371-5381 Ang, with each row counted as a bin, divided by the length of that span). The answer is 0.94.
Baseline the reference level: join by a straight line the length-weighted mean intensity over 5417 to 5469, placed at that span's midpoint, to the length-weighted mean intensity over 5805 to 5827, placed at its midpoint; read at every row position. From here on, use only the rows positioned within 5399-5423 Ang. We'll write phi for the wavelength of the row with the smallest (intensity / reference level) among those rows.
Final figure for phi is 5406.0 Ang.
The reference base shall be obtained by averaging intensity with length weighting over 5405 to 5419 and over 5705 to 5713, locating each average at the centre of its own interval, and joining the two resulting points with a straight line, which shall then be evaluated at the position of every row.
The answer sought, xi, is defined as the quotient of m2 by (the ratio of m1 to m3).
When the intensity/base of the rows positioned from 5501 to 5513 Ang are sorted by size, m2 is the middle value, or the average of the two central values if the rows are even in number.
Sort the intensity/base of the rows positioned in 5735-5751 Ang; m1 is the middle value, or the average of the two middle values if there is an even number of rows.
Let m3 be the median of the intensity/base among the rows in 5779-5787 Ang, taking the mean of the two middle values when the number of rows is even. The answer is 0.92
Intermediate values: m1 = 1.00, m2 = 0.97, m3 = 0.95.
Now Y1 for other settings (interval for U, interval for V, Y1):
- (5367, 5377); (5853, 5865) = 2.66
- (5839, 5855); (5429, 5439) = 2.78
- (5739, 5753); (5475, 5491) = 2.74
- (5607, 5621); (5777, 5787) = 2.72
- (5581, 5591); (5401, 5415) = 2.76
